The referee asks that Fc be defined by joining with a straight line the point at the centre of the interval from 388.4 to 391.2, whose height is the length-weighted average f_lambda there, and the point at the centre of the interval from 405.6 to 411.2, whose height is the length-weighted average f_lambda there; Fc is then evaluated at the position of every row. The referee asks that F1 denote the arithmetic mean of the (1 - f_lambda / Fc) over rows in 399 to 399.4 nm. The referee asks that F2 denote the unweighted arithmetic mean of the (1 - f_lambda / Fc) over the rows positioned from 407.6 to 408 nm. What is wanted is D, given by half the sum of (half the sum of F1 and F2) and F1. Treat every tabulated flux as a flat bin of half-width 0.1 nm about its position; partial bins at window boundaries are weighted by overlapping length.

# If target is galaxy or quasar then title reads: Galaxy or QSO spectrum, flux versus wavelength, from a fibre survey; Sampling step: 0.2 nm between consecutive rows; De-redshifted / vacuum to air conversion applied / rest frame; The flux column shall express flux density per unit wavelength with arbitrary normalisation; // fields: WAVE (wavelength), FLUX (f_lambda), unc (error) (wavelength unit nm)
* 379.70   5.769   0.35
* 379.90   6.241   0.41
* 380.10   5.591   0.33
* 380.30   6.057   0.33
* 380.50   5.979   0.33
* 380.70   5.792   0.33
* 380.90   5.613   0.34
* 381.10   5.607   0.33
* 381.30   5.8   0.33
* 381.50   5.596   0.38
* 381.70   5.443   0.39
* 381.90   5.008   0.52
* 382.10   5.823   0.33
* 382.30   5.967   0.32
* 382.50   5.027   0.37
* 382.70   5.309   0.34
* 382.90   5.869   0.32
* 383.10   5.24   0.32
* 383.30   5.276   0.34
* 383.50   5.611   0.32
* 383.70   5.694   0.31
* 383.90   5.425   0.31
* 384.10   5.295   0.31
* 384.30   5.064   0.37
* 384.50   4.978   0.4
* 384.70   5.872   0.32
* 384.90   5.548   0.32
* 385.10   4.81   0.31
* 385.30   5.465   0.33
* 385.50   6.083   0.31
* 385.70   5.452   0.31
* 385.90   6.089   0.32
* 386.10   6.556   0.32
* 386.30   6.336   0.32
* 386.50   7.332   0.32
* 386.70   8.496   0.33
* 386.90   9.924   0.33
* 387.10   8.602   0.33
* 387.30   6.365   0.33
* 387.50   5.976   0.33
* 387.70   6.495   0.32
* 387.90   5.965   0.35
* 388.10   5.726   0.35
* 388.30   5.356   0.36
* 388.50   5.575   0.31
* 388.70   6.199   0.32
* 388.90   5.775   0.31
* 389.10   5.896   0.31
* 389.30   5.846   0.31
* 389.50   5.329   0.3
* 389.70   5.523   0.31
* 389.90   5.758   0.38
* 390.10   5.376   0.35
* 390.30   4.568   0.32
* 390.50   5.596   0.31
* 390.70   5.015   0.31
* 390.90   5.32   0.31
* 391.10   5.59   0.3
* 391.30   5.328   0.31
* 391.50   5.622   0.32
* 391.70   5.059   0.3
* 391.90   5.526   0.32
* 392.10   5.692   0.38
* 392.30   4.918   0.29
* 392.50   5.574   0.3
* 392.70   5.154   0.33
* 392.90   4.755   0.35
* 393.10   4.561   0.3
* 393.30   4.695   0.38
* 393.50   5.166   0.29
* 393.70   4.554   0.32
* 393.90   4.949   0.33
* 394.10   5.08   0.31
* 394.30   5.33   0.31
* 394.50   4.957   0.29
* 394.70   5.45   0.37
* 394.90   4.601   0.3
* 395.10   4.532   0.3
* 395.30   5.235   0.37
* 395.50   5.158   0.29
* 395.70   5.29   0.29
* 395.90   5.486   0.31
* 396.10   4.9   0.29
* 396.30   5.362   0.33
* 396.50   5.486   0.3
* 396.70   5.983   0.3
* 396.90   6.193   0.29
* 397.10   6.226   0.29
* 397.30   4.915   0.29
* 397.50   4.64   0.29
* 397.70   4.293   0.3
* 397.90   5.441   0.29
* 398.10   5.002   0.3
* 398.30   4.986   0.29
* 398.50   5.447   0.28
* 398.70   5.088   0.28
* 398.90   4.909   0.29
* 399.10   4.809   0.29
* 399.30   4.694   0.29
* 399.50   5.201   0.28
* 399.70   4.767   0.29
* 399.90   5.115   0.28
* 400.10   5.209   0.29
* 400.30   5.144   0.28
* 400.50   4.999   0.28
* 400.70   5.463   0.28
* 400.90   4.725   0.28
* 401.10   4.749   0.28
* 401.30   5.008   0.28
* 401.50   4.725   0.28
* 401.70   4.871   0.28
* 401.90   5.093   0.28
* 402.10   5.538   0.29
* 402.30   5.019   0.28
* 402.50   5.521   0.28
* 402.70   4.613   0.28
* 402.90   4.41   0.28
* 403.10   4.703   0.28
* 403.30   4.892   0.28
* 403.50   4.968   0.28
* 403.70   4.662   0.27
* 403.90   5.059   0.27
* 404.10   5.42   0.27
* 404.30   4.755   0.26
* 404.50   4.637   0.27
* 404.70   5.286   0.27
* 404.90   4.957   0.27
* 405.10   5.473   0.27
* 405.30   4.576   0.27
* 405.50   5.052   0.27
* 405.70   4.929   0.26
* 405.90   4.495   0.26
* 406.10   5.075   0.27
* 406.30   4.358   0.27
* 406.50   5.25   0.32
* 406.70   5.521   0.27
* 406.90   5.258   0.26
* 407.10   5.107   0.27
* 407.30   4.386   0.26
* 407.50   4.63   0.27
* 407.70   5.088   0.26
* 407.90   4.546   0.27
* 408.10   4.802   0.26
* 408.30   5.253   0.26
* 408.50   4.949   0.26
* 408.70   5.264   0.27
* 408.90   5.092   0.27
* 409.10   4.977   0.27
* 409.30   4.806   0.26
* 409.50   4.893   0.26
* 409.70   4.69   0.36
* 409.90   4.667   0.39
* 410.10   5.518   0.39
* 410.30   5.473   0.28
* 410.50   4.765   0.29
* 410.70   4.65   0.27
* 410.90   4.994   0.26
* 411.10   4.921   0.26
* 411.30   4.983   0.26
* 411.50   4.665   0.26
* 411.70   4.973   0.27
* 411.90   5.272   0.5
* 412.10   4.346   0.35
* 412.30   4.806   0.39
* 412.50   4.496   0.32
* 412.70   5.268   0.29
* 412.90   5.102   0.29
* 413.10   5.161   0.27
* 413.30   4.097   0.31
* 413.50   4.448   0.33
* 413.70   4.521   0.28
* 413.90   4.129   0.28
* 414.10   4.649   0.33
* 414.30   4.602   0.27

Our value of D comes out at 0.076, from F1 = 0.092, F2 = 0.03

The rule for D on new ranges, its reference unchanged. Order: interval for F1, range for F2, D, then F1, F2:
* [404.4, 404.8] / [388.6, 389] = -0.005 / 0.020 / -0.08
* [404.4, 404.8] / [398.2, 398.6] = 0.017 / 0.020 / 0.01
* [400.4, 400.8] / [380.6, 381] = -0.002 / -0.009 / 0.02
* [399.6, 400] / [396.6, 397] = 0.002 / 0.052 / -0.15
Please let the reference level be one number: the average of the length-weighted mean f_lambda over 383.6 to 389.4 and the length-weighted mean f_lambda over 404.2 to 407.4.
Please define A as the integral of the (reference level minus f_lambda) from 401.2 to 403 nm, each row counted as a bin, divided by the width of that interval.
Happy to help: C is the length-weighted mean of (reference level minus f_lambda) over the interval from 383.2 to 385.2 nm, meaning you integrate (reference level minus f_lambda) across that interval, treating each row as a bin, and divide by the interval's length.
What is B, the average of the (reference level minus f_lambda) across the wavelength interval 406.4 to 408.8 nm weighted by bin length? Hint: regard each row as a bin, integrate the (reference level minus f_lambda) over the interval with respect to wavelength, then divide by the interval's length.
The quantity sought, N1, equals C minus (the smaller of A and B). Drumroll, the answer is -0.35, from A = 0.57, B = 0.54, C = 0.2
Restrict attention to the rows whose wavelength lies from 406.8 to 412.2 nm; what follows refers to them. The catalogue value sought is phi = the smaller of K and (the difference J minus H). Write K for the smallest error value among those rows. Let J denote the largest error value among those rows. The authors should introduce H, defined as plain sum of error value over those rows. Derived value -7.3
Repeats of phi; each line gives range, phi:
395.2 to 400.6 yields -7.6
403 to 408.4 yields -7.0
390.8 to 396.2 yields -8.2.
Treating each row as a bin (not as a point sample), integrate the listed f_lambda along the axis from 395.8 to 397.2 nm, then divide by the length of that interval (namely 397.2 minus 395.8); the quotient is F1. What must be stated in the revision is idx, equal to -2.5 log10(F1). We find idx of -1.88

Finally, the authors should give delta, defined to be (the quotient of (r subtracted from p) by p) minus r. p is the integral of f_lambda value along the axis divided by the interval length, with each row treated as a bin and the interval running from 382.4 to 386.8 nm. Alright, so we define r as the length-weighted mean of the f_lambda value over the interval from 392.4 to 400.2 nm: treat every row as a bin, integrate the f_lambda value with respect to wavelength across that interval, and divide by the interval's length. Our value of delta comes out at -4.99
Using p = 5.8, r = 5.11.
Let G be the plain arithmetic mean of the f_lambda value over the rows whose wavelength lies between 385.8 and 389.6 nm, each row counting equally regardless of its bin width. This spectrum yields 6.5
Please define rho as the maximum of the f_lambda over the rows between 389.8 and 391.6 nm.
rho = 5.758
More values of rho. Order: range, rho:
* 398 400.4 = 5.447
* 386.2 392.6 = 9.924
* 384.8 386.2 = 6.556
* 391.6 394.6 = 5.692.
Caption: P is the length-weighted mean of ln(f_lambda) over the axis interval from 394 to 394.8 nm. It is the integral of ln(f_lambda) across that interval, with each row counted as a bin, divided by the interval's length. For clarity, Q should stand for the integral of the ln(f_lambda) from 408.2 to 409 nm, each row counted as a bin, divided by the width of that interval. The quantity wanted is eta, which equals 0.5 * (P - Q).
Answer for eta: 0.01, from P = 1.65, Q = 1.64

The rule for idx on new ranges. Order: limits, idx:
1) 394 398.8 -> -1.79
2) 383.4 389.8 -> -1.96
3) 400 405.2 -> -1.75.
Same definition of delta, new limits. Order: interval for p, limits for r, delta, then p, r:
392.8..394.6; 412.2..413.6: -4.74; 4.9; 4.77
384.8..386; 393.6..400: -5.05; 5.6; 5.13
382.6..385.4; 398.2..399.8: -4.91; 5.4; 4.99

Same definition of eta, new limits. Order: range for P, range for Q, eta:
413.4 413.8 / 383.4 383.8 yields -0.12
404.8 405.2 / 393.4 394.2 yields 0.03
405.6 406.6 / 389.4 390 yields -0.07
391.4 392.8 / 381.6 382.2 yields -0.01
